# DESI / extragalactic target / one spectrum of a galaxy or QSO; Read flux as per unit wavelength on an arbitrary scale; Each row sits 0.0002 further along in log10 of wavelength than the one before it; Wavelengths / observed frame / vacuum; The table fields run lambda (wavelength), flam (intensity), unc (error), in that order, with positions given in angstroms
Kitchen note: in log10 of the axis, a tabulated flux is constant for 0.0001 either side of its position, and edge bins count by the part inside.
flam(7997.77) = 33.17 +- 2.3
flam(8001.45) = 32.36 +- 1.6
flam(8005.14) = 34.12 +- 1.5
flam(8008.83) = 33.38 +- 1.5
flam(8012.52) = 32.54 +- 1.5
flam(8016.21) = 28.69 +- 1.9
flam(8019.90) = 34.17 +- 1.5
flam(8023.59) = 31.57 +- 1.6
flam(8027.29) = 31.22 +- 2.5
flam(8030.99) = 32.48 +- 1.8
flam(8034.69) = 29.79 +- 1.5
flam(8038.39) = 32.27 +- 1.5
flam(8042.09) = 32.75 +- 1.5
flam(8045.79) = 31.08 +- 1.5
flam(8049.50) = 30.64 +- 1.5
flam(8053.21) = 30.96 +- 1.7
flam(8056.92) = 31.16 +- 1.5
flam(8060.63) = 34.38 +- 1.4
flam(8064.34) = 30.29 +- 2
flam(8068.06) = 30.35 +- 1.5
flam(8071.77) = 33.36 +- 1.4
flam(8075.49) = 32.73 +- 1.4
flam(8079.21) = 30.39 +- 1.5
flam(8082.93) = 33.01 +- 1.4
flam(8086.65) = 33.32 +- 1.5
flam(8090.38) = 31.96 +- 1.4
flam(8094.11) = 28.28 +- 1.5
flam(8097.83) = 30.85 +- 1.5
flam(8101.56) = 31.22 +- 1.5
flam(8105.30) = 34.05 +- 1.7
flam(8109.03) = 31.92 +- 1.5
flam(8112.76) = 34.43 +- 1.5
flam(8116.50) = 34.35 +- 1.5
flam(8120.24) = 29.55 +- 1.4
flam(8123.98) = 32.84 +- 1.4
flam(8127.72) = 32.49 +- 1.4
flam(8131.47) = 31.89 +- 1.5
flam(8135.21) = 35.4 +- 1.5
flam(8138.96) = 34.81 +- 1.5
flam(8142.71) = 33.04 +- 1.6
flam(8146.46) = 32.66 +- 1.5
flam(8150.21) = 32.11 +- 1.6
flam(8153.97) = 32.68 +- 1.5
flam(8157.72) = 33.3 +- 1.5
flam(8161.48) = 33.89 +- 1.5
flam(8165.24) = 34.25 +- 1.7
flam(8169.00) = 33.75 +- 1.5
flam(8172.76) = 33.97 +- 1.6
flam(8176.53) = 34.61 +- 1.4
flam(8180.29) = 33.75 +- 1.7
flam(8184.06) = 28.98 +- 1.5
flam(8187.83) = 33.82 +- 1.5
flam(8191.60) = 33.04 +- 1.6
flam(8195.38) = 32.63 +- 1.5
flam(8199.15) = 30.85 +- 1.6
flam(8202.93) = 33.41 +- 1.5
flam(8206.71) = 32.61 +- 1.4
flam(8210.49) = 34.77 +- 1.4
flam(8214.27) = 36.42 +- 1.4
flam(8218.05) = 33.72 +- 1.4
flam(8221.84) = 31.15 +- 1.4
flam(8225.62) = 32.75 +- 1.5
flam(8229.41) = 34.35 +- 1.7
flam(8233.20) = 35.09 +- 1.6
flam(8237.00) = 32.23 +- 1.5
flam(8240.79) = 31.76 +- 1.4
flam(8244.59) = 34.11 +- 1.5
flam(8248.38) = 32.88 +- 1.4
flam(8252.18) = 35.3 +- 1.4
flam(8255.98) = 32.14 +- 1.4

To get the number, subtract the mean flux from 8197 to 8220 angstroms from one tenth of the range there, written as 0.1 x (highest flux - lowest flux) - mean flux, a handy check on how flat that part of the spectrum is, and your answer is -33.1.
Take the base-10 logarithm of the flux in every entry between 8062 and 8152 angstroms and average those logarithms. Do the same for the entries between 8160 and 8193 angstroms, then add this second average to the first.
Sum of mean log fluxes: 3.03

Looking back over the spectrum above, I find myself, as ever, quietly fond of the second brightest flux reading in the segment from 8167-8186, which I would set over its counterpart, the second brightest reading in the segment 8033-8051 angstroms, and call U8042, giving 1.05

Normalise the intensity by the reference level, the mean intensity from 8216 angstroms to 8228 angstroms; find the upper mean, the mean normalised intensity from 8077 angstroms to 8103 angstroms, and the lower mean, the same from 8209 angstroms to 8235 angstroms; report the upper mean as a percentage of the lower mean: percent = 92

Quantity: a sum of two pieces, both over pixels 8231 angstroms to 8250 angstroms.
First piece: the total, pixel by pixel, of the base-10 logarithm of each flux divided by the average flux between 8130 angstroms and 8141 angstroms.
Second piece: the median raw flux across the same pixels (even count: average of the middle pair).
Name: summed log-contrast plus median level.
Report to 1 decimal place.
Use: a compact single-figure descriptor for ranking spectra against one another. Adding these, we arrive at 32.8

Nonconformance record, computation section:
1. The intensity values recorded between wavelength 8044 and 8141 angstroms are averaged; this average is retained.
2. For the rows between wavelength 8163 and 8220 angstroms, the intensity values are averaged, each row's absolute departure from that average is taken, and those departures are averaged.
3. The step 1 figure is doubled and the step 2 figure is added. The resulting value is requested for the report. 65.5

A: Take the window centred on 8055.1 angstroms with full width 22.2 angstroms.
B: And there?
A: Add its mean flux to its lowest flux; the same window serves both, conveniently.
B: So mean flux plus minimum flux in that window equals 62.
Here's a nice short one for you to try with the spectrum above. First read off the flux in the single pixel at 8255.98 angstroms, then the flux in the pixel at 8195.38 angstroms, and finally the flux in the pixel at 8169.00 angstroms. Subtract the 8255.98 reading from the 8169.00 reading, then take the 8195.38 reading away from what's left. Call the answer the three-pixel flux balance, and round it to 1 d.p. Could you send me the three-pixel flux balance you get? -31.0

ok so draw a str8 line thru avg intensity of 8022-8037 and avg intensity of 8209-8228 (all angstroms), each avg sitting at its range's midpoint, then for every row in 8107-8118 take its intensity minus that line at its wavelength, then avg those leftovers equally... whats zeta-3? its 1.2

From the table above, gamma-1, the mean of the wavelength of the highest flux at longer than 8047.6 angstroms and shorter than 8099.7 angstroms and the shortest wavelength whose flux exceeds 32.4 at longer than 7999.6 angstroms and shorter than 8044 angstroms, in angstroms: 8032.9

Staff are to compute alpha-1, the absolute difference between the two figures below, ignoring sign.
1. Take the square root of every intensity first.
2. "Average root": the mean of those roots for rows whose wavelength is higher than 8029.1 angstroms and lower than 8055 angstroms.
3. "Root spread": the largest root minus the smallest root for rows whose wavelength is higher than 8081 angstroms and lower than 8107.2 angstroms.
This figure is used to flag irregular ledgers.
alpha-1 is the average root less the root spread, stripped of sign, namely 5.09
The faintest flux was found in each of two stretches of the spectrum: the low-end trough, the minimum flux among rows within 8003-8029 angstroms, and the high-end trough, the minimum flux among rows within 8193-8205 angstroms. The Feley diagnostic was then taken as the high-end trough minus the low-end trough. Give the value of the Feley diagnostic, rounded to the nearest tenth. 2.2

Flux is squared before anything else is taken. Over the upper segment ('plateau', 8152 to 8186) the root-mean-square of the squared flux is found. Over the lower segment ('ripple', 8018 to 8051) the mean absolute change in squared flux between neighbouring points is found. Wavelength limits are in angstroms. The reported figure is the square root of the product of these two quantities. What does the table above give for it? 325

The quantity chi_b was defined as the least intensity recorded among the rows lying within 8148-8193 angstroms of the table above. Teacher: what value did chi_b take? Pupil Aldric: 28.98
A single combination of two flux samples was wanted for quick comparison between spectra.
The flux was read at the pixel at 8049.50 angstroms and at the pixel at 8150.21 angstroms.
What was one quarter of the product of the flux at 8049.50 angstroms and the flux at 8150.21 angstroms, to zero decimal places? 246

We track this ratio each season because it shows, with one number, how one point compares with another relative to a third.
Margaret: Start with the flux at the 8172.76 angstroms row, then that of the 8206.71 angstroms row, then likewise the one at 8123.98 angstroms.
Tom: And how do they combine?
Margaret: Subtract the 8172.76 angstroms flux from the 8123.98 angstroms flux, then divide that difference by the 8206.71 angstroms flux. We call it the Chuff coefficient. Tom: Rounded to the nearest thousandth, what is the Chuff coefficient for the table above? -0.035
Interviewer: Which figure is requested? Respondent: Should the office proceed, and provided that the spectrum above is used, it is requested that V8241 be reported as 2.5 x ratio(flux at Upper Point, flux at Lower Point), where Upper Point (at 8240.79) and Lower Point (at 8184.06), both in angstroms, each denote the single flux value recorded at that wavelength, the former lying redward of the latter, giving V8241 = 2.74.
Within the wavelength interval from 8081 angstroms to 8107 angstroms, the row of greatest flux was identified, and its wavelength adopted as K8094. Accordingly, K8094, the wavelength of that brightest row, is 8105.30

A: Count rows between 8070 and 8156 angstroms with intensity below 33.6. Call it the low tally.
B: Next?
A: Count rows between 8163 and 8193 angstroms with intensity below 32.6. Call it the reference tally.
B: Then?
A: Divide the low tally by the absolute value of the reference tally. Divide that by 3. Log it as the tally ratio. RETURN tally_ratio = 6.0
